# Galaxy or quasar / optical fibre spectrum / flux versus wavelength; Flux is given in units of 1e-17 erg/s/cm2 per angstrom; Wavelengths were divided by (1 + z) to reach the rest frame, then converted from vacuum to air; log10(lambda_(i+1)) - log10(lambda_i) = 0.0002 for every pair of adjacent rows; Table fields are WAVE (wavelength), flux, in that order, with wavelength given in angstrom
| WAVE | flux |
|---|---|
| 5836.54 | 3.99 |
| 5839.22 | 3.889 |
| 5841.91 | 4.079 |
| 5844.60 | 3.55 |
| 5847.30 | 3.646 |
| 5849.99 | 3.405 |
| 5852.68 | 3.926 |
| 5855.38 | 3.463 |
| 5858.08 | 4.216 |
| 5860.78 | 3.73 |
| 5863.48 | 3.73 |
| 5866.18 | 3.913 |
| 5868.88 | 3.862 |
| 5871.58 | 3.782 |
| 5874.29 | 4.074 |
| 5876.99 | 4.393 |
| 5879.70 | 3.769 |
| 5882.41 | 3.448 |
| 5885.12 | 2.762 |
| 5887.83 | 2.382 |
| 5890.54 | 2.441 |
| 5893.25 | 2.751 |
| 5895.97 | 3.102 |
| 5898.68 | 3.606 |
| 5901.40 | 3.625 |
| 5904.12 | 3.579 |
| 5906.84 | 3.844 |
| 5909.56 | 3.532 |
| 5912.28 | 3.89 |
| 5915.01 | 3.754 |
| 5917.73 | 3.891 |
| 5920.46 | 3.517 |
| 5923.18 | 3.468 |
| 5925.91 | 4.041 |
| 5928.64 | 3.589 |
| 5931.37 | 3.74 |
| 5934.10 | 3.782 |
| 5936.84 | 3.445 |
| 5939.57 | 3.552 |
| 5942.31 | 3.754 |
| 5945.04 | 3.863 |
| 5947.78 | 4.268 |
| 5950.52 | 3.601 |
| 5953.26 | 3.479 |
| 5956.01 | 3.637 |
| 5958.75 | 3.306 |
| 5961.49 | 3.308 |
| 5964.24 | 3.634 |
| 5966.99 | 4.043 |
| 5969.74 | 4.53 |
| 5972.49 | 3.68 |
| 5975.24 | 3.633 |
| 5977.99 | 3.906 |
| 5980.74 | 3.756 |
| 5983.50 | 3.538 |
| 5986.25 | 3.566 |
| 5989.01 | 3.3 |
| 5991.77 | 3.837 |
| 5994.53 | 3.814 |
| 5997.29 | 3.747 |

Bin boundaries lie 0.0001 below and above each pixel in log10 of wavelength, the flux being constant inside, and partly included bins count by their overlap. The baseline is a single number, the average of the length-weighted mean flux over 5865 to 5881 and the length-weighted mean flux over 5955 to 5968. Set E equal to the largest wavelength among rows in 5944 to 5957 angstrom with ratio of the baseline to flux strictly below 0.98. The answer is 5947.78 angstrom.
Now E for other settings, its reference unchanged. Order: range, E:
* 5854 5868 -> 5866.18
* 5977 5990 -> 5977.99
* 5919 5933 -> 5925.91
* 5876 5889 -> 5876.99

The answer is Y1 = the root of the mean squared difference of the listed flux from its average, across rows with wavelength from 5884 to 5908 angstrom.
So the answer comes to 0.527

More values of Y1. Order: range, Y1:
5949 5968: 0.233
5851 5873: 0.201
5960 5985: 0.330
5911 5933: 0.188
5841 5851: 0.251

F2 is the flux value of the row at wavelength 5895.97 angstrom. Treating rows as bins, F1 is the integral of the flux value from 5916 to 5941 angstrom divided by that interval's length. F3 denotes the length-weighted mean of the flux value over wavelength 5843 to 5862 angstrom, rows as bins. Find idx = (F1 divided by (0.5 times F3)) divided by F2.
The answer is 0.64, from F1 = 3.67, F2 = 3.102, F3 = 3.71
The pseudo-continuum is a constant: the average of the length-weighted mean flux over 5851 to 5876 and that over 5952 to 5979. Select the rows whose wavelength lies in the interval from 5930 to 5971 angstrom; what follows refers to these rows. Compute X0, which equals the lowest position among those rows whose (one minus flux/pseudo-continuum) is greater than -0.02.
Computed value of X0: 5931.37 angstrom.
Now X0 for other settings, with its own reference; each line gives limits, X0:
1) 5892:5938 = 5893.25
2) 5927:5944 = 5928.64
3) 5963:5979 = 5964.24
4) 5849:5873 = 5849.99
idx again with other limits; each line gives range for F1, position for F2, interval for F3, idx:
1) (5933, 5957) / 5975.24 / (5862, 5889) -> 0.56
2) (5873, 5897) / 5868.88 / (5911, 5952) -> 0.45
